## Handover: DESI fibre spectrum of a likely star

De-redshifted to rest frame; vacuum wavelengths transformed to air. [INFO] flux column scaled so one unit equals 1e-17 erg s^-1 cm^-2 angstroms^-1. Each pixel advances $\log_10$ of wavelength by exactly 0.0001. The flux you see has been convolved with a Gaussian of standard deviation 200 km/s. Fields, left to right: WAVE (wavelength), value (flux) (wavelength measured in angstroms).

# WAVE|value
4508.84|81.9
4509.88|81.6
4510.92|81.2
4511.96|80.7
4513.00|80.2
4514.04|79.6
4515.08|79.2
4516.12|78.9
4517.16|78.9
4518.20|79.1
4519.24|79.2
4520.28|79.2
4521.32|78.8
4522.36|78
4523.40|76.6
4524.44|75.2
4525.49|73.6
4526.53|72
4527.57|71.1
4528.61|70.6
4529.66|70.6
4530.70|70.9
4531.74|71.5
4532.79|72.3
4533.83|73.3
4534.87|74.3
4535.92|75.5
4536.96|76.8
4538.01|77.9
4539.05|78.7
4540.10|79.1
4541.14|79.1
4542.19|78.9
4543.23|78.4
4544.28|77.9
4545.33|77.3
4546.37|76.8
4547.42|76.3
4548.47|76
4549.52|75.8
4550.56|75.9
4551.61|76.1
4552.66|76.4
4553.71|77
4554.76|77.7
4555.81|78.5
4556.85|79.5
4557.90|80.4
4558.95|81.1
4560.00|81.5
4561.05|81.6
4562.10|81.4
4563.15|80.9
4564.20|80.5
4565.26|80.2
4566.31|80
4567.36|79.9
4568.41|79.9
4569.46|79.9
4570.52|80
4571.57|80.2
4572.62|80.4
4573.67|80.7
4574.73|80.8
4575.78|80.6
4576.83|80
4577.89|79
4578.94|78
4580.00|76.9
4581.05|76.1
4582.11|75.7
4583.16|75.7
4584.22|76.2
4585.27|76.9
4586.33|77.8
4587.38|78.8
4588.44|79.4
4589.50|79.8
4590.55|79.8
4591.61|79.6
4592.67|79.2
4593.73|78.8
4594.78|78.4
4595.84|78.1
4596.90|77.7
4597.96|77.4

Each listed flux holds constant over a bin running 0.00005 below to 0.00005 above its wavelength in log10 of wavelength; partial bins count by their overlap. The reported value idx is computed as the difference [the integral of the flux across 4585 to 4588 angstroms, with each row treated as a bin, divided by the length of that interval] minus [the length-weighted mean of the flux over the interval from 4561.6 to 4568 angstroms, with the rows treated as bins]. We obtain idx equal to -3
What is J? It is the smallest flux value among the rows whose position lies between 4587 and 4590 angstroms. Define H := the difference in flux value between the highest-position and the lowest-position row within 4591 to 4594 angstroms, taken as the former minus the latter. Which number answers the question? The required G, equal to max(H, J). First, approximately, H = -0.8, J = 78.8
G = 78.8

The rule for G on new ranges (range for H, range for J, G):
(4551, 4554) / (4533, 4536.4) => 73.3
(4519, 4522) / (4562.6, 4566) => 80.2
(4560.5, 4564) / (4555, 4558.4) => 78.5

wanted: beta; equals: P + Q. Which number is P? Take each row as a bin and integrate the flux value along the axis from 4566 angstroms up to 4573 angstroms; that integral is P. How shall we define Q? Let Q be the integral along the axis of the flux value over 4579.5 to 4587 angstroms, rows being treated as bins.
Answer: 1135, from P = 560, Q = 574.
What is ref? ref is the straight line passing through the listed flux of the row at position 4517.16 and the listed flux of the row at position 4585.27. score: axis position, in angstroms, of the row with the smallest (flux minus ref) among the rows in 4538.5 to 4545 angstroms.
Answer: 4544.28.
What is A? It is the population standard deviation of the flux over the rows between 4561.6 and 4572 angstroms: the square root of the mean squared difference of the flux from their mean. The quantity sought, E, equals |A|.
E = 0.5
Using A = 0.5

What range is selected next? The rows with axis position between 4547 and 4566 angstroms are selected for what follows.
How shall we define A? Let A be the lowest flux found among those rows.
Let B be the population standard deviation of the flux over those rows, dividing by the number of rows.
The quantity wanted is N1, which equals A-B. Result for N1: 73.6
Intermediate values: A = 75.8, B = 2.2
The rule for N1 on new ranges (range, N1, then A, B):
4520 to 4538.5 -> 67.7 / 70.6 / 2.9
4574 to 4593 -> 74.0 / 75.7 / 1.7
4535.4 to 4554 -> 74.3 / 75.5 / 1.2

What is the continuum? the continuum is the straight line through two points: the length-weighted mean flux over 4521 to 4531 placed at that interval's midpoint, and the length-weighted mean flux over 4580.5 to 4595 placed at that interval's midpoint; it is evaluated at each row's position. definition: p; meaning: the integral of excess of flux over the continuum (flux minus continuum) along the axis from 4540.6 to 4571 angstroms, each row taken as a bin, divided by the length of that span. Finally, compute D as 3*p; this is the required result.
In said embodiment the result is 9.0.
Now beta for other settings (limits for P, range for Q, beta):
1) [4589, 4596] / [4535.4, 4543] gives 1148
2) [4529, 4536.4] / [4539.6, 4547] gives 1116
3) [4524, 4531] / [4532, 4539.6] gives 1076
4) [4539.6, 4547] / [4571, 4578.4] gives 1173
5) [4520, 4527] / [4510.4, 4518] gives 1139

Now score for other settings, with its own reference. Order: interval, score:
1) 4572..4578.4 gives 4577.89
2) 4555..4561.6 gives 4555.81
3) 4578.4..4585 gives 4582.11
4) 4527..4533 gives 4528.61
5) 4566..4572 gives 4567.36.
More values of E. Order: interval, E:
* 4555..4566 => 0.9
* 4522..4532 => 2.6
